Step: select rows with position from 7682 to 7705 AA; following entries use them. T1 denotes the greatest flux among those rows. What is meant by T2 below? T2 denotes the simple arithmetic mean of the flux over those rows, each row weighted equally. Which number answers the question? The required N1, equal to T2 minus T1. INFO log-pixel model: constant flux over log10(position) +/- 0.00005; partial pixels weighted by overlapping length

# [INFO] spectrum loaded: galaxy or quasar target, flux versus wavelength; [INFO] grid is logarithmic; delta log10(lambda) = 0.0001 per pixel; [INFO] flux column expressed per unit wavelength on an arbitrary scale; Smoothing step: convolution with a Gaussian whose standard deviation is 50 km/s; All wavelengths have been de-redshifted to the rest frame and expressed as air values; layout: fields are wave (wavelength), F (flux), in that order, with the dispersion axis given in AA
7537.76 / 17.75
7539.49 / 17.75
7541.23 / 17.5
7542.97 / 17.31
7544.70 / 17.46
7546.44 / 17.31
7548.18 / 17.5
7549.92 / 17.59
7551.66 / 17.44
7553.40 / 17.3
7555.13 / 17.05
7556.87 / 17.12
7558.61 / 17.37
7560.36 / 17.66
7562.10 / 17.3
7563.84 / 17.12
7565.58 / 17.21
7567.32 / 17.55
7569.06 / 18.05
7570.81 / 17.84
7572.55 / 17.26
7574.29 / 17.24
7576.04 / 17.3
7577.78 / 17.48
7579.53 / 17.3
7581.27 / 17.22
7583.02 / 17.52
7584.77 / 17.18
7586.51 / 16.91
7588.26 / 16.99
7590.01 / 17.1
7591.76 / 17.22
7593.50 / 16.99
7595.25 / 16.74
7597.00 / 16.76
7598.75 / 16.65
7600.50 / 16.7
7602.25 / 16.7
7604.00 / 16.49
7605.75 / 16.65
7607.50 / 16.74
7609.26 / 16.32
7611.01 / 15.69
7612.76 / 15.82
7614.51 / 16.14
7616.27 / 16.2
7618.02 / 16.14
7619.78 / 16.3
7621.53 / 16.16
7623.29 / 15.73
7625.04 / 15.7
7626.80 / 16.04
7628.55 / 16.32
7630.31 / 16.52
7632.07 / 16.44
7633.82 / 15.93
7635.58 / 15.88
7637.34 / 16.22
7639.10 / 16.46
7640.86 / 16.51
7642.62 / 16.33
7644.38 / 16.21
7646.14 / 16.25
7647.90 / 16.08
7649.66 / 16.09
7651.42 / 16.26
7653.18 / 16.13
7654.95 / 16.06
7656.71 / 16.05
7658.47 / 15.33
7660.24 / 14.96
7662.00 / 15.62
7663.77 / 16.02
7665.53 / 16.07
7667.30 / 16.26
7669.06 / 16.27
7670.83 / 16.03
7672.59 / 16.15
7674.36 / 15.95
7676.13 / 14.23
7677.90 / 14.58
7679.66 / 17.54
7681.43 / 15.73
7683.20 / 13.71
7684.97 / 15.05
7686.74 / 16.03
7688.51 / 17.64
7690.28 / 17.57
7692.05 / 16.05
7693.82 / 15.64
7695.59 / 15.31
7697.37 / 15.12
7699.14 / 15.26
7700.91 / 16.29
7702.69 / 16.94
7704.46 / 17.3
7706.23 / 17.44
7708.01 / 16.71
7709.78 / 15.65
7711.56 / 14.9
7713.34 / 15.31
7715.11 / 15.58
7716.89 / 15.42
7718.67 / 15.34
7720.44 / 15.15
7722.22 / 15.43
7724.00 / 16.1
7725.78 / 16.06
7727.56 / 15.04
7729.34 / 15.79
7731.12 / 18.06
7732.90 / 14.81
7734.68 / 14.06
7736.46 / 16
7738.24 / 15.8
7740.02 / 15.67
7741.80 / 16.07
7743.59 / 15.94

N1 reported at -1.65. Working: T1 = 17.64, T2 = 16.0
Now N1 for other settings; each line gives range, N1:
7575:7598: -0.39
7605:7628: -0.61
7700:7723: -1.48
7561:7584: -0.64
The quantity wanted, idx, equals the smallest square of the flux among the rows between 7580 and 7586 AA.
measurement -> 295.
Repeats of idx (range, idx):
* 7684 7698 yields 227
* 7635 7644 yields 252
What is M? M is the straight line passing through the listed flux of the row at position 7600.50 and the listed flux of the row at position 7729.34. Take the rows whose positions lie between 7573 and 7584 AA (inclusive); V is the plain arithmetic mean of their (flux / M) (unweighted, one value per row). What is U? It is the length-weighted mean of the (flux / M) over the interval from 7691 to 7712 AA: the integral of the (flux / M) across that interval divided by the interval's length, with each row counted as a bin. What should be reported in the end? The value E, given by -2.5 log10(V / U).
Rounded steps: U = 1.01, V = 1.03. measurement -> -0.02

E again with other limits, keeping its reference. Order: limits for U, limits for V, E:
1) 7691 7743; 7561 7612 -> -0.02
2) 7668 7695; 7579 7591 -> -0.04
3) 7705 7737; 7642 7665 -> 0.02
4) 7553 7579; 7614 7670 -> 0.05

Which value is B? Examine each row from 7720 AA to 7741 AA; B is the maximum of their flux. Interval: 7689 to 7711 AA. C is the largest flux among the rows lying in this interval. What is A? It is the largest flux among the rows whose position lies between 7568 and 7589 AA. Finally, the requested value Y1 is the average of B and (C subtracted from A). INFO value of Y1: 9.27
